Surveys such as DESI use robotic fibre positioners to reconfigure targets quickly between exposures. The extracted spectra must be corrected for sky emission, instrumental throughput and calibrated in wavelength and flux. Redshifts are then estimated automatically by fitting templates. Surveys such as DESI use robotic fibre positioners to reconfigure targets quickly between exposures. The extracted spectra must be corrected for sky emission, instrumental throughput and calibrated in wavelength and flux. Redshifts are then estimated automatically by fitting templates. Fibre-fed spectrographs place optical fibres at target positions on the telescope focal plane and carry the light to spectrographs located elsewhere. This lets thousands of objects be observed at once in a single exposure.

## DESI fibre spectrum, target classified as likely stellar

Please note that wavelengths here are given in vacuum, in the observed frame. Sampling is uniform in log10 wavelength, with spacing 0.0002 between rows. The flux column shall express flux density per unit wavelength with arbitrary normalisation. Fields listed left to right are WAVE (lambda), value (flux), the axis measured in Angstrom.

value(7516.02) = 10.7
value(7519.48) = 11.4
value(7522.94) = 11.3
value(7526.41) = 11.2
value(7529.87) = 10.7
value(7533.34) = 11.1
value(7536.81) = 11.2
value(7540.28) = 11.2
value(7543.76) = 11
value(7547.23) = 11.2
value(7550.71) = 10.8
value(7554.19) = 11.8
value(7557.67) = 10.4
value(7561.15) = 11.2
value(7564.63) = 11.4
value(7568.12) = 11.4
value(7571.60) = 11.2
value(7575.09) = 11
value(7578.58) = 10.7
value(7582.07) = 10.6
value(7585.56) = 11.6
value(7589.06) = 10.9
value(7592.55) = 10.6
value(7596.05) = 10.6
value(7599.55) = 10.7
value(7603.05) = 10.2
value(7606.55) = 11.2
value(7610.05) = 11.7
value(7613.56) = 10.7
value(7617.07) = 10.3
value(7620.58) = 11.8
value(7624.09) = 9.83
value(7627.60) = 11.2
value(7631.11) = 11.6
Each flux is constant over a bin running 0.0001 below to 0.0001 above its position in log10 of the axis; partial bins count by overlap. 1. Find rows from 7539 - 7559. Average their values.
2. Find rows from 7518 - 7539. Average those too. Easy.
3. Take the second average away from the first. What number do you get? -0.08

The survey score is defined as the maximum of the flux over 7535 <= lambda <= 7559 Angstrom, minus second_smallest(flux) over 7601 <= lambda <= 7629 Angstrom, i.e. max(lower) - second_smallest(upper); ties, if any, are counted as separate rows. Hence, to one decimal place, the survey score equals 1.6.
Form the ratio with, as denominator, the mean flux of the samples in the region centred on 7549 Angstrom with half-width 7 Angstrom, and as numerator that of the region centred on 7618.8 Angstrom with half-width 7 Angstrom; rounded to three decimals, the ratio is 0.952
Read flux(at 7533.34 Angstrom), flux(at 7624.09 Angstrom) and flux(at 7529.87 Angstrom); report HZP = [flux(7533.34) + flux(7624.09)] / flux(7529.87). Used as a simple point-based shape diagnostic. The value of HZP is 1.96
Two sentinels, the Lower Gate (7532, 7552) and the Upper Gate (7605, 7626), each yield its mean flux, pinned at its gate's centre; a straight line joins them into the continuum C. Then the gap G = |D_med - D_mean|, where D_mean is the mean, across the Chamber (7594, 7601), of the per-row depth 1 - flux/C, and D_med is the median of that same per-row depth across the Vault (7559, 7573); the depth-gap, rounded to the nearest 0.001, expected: 0.053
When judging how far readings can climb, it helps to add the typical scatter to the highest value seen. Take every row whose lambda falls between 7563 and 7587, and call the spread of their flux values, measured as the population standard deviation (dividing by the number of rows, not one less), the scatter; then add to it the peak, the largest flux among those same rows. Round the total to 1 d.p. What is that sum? 11.9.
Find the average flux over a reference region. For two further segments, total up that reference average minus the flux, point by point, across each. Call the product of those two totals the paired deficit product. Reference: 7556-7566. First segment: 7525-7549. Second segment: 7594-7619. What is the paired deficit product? -1.0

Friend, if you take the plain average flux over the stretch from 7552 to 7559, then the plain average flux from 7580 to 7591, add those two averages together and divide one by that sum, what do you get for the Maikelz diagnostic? 0.0452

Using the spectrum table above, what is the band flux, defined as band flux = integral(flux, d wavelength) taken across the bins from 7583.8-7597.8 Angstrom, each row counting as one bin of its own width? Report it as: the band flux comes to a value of 153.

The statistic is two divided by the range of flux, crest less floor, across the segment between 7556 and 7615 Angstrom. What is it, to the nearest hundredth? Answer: 1.33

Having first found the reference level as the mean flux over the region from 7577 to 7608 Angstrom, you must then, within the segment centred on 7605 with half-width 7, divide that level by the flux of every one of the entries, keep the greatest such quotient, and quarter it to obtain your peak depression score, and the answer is 0.264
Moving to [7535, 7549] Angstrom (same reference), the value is 0.245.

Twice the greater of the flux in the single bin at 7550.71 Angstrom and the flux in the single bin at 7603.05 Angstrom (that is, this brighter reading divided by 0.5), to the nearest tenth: 21.6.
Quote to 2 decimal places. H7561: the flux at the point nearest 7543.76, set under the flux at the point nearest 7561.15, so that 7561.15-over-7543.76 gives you 1.02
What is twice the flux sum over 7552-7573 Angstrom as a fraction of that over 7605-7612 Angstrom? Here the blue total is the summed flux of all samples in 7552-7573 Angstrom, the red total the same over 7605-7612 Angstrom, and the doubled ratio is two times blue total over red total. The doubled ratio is 5.9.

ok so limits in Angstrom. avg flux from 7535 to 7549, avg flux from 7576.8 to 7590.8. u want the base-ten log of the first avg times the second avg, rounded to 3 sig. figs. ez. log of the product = 2.09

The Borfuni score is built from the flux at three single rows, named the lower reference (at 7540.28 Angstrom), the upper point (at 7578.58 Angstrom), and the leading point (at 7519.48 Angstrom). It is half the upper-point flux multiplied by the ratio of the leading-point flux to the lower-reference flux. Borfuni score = 5.4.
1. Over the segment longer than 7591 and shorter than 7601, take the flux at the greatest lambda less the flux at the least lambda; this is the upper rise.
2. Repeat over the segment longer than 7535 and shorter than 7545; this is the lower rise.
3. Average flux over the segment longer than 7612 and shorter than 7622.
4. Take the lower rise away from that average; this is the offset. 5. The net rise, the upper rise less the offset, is -11.0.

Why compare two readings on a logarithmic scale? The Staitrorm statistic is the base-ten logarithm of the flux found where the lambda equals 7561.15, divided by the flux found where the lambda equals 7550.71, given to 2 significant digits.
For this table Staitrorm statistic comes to 0.016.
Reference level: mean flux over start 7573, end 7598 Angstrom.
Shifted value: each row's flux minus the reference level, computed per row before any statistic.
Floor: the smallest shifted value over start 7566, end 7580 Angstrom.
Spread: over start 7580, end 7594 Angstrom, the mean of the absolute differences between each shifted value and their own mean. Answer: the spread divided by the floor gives -2.1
